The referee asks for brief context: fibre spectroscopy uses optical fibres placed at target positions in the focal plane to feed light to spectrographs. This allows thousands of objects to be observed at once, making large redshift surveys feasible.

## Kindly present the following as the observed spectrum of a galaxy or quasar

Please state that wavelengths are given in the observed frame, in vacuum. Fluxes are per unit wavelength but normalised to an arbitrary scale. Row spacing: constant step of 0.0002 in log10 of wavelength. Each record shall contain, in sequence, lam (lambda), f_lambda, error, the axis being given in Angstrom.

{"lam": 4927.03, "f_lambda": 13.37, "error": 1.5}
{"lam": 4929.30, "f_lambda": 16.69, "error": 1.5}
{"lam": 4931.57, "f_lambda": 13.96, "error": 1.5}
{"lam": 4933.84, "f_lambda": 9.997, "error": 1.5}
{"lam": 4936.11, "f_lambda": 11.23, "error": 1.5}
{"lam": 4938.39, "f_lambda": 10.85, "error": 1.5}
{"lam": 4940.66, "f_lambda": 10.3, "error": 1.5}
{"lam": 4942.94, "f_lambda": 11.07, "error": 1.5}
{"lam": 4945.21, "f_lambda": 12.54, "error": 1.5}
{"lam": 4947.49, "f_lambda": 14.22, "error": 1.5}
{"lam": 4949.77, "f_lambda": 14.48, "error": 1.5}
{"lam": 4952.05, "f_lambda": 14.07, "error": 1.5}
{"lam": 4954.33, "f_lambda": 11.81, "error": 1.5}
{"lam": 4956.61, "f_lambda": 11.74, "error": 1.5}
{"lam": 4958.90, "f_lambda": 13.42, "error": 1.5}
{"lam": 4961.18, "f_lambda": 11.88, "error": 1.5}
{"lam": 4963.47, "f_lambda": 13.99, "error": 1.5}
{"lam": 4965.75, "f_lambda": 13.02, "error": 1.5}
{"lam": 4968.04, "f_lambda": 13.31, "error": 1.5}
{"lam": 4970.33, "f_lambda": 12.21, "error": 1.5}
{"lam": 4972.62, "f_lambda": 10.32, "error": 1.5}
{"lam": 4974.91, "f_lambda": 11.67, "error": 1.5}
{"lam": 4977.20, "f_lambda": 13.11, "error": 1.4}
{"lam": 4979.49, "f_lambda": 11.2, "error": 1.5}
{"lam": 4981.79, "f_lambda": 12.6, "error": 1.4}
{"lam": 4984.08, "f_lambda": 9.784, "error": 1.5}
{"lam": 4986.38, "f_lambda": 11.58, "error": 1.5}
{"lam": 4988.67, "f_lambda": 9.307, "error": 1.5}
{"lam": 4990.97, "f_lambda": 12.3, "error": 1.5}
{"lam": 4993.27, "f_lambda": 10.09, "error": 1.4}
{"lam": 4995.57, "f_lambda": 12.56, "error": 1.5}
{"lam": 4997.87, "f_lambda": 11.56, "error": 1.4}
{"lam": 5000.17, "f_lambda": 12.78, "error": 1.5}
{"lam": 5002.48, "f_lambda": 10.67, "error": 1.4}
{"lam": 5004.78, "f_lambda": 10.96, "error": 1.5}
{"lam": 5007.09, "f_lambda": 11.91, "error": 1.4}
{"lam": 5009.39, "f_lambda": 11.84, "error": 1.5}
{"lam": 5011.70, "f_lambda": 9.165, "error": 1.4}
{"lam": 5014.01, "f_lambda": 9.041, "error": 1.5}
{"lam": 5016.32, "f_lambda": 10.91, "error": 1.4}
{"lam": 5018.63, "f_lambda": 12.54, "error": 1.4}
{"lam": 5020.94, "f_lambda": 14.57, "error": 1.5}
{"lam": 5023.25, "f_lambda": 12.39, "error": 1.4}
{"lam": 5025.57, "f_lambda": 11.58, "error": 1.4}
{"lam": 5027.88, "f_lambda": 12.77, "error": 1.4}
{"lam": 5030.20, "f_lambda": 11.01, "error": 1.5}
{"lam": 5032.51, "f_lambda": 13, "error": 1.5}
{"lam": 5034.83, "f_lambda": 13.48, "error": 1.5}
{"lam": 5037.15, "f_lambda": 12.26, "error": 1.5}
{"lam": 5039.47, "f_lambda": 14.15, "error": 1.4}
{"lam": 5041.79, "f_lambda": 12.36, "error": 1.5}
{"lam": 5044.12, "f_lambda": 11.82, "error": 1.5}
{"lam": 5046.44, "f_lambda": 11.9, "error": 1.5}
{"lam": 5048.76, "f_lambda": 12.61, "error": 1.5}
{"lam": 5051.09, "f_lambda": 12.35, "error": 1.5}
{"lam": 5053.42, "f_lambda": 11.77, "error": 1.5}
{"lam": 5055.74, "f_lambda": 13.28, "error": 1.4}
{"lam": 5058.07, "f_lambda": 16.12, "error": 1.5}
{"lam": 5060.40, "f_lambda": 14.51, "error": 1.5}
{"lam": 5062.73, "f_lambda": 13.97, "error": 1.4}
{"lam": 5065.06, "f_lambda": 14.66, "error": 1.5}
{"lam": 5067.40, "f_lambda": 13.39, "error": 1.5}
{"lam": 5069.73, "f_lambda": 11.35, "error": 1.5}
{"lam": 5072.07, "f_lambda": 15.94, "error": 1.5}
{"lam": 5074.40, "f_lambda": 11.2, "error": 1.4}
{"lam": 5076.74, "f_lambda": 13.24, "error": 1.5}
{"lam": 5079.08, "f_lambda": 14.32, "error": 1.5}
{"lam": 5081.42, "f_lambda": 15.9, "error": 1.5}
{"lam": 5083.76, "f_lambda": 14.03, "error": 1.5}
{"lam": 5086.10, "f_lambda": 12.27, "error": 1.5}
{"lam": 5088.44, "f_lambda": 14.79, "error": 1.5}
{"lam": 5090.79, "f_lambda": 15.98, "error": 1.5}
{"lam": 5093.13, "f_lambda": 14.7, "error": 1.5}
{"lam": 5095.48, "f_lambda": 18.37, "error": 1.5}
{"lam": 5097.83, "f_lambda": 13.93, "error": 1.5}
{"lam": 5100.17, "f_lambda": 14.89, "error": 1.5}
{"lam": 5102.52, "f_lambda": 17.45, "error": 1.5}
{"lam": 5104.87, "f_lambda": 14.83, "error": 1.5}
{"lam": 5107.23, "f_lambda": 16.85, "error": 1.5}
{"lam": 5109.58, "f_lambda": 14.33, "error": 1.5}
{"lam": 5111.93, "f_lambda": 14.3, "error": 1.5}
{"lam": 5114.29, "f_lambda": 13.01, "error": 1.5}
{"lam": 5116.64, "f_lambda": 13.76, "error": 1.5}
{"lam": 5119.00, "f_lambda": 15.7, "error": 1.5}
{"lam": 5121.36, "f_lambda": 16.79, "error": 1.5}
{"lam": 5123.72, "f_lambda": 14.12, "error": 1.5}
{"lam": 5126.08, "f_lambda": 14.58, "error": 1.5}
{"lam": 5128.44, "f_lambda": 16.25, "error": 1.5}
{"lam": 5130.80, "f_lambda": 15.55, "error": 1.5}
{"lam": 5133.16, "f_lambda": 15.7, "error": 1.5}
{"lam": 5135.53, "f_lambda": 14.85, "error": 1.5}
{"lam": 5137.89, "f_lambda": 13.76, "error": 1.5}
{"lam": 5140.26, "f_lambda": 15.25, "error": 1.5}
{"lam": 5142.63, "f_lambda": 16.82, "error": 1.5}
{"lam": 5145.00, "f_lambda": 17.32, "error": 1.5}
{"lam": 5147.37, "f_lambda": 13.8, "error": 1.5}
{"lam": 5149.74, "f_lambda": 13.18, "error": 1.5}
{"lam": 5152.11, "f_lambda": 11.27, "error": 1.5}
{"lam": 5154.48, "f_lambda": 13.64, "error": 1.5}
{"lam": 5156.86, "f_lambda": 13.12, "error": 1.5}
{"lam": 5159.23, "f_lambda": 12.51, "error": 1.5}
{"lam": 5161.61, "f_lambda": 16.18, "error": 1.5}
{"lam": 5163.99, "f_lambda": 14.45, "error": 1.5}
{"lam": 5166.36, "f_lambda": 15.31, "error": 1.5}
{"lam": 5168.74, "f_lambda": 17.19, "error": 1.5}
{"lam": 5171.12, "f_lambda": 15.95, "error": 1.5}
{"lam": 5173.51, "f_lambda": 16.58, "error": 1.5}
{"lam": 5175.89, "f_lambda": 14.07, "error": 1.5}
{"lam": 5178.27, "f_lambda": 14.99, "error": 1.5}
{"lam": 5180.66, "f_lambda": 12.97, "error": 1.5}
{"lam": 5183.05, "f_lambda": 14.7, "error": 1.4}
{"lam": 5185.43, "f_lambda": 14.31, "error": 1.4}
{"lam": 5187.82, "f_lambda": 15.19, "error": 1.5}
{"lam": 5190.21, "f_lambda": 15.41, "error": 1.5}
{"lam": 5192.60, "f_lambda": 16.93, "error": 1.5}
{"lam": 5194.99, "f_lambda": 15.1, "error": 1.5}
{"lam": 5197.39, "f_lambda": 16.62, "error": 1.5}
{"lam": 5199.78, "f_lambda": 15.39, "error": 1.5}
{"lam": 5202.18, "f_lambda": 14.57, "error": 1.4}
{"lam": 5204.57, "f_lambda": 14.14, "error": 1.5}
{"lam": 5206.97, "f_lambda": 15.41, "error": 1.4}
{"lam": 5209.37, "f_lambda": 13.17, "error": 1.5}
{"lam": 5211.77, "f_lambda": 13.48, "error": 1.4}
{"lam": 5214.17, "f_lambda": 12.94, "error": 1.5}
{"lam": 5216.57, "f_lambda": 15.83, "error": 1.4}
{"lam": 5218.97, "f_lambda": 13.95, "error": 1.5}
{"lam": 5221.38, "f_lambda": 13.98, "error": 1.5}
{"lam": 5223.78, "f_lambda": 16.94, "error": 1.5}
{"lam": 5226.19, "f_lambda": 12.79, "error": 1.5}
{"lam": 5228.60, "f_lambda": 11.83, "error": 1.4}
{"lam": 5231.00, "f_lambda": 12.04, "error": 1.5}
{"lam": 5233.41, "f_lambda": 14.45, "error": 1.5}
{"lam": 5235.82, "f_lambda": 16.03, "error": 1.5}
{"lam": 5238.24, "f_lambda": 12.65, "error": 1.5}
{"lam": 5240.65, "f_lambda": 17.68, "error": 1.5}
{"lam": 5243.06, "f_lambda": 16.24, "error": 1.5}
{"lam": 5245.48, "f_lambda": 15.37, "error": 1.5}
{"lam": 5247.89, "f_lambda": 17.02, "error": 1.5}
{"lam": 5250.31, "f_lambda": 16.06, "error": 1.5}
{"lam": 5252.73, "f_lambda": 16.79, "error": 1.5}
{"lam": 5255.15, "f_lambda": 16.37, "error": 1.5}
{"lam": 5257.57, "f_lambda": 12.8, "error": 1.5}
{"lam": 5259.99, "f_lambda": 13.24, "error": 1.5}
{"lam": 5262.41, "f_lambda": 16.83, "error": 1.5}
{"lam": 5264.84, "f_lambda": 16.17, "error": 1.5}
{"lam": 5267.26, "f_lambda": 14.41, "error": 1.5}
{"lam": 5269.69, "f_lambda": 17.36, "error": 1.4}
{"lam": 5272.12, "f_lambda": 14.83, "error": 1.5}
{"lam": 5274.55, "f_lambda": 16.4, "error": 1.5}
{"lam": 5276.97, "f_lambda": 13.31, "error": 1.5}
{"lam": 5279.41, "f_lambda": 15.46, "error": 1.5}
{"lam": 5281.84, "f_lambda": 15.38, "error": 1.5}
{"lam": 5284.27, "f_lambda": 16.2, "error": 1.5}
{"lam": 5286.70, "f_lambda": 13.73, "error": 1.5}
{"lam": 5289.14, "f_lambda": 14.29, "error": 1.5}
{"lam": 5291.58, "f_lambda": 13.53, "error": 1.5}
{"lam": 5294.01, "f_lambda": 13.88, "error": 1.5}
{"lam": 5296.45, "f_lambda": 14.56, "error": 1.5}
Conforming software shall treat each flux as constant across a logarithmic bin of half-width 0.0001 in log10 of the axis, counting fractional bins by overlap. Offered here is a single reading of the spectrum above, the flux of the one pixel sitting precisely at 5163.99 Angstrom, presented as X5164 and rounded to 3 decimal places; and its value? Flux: 14.450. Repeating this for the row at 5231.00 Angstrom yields 12.040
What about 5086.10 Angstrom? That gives 12.270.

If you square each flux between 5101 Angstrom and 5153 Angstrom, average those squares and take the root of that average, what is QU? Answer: 15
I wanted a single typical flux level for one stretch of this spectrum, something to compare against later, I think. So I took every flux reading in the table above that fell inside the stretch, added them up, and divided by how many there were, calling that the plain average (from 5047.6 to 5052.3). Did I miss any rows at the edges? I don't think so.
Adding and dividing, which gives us 12.5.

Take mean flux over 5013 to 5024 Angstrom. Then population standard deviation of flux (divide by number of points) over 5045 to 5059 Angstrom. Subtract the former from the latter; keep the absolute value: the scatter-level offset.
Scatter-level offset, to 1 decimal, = 10.4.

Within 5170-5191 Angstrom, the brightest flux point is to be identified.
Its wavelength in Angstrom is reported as 5173.51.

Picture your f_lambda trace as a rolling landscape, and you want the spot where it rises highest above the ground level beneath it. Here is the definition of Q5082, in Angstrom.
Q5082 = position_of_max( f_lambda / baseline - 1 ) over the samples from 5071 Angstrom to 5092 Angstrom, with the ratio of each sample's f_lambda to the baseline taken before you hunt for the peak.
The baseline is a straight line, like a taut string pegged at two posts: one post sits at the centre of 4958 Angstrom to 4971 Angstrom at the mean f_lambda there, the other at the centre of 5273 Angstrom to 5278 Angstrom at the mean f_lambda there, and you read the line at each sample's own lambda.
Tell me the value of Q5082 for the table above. 5072.07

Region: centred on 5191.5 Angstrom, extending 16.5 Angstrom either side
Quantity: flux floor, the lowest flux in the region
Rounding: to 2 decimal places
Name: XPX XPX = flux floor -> 12.97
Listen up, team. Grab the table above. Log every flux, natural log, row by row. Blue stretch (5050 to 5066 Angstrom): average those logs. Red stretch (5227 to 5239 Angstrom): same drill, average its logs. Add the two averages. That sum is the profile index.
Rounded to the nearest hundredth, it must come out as 5.21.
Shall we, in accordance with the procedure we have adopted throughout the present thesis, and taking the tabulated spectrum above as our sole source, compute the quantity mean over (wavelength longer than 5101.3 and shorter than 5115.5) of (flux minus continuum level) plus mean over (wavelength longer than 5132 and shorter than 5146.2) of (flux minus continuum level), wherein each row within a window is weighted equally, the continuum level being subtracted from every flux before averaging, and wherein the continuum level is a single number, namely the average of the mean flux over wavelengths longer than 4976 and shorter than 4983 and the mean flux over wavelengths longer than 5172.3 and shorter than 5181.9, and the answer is 3.8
